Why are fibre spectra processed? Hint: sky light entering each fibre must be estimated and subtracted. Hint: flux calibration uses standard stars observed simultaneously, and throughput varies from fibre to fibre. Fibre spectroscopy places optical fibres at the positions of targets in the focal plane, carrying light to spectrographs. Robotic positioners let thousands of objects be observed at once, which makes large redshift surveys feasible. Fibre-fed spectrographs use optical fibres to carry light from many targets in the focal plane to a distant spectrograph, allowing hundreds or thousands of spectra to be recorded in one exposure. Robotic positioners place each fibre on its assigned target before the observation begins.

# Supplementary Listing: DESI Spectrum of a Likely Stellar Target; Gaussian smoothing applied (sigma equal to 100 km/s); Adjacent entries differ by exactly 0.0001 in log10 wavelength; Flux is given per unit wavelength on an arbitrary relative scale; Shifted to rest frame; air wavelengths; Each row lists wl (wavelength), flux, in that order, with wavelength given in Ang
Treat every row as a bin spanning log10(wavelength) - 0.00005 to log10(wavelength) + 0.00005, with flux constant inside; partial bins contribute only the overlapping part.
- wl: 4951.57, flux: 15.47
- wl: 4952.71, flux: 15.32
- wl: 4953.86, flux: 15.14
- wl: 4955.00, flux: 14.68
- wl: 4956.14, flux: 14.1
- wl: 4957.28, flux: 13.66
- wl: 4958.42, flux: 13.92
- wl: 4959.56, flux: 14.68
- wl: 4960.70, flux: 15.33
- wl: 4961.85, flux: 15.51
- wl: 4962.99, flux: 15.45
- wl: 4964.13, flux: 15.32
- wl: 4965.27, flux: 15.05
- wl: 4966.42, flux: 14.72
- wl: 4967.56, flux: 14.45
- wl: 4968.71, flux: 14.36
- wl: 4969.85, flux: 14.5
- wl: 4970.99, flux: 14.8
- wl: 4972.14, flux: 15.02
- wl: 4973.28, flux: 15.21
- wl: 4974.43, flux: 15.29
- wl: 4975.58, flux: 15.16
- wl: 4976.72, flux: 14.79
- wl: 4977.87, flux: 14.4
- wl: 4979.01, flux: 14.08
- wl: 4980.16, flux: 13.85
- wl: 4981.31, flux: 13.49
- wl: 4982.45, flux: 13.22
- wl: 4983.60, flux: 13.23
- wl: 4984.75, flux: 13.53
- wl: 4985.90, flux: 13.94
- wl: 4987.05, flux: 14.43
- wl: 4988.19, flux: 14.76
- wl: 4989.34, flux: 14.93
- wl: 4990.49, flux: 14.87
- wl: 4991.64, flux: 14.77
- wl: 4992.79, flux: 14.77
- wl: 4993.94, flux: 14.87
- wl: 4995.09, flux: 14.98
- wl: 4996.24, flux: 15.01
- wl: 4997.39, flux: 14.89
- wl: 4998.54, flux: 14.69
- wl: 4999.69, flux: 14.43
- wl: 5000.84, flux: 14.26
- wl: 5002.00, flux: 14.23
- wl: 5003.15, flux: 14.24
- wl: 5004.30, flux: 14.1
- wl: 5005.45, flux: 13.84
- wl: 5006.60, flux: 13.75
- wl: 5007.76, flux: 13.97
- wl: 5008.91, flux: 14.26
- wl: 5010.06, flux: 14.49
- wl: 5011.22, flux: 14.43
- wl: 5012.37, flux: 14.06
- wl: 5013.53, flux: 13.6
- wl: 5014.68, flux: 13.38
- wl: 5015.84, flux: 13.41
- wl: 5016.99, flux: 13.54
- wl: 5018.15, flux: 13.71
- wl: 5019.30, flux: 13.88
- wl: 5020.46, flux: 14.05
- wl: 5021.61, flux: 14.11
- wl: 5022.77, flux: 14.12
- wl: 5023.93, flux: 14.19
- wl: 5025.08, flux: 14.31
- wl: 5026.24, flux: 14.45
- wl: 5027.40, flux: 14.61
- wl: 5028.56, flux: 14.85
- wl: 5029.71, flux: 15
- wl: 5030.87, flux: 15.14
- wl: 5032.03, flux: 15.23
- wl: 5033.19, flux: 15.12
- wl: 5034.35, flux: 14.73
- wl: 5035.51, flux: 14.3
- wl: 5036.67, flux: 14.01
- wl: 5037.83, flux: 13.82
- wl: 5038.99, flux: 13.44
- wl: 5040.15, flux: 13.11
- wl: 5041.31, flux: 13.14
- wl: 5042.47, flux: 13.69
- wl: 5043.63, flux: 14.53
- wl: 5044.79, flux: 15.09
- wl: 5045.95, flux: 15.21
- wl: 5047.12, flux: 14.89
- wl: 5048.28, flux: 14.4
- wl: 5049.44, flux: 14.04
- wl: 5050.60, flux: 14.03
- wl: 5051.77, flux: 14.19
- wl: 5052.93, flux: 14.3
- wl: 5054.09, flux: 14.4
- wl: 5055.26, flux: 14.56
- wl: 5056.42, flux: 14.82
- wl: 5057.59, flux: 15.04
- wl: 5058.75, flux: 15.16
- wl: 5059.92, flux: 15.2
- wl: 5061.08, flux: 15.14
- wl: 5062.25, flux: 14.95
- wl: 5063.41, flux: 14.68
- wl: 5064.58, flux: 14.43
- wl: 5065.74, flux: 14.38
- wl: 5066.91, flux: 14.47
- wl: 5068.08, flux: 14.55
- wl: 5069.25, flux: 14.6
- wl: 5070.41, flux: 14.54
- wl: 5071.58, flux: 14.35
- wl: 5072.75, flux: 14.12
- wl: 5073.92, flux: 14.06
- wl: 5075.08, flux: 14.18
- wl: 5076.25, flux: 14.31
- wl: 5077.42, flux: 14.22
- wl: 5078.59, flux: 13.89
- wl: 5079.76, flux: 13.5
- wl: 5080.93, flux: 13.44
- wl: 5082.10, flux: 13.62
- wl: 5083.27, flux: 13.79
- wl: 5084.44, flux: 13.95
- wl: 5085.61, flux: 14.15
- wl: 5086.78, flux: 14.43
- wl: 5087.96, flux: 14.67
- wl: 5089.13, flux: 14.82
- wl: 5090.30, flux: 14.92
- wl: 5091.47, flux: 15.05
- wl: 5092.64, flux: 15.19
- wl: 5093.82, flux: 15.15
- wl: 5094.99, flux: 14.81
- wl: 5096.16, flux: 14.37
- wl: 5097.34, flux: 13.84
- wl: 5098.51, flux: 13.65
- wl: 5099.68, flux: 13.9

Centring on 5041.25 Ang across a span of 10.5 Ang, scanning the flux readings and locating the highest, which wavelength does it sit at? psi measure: 5045.95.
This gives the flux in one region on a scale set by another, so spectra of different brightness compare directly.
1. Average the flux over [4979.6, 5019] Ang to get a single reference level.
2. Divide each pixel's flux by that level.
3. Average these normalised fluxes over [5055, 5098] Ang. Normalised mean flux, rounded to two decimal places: 1.02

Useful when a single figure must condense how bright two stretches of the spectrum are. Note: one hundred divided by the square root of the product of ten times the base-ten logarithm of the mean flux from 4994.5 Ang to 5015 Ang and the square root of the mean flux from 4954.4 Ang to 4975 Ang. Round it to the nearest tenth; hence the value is 15.0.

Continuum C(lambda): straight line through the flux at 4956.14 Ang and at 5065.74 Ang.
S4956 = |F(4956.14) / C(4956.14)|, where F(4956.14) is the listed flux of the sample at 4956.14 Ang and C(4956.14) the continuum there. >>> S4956 1.00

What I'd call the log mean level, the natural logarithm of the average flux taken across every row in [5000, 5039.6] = 2.65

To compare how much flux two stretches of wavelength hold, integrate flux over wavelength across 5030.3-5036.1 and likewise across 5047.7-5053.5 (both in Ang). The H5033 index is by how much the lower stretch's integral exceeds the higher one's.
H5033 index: 4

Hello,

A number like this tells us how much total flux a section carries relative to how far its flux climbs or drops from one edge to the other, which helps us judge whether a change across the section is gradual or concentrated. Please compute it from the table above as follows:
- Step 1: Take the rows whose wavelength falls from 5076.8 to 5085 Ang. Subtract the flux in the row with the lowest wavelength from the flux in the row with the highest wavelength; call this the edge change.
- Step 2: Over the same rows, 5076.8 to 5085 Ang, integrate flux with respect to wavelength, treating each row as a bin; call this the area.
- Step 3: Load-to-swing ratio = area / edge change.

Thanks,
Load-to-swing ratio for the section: -418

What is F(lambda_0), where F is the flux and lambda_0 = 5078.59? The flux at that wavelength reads 13.89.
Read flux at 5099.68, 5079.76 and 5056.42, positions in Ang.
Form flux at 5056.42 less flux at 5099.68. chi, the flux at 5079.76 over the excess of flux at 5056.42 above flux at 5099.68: 15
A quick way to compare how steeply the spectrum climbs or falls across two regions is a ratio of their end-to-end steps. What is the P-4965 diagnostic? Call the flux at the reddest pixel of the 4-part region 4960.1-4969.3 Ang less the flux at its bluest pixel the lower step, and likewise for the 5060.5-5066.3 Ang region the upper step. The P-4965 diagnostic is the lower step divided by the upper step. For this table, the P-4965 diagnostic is 1.3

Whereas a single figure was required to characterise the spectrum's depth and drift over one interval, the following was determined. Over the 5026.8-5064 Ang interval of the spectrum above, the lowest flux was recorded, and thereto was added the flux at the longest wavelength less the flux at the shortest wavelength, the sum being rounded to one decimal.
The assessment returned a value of 13.2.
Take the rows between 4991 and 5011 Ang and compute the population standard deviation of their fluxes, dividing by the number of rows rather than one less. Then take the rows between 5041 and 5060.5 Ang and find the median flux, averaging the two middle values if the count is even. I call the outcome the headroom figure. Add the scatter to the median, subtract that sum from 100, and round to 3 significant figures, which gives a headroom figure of 85.1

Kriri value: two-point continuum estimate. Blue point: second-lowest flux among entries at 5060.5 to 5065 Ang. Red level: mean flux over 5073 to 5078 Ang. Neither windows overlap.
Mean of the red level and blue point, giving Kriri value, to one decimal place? 14.4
